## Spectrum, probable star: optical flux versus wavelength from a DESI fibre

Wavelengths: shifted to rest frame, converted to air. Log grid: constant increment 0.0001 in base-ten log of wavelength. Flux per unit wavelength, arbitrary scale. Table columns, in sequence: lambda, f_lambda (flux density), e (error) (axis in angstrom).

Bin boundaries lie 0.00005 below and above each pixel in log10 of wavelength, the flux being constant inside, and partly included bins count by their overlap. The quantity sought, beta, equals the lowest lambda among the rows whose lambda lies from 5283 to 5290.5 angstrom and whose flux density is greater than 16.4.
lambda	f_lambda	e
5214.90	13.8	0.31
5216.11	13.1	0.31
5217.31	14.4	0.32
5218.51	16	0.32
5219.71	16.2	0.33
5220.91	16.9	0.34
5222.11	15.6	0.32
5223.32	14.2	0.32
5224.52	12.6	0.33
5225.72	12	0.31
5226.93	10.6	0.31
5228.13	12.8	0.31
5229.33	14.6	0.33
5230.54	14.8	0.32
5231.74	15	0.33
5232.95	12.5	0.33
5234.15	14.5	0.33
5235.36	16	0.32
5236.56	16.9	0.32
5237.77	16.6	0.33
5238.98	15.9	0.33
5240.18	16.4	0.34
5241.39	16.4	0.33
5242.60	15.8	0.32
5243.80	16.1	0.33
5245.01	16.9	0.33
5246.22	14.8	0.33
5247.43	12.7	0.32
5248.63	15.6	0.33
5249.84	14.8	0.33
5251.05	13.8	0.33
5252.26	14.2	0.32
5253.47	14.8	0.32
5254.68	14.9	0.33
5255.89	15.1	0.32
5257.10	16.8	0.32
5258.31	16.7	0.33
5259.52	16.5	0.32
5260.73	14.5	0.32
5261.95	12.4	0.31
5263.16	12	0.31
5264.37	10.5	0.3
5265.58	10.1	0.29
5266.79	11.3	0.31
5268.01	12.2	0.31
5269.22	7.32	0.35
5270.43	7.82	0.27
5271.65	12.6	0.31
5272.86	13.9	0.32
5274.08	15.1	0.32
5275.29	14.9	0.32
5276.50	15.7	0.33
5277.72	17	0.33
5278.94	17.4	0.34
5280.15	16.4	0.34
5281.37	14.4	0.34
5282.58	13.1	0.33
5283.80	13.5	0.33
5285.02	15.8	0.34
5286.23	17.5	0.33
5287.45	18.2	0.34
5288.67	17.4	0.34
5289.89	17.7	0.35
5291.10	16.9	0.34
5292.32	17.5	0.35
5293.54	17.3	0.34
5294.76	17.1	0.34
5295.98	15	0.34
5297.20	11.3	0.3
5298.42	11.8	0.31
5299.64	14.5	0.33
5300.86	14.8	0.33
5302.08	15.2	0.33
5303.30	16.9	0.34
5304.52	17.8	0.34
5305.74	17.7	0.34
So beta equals 5286.23 angstrom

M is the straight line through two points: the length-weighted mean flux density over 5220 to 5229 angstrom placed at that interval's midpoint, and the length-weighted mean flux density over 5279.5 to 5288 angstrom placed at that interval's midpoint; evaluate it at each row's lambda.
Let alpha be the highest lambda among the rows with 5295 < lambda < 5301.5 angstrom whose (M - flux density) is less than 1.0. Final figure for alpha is 5295.98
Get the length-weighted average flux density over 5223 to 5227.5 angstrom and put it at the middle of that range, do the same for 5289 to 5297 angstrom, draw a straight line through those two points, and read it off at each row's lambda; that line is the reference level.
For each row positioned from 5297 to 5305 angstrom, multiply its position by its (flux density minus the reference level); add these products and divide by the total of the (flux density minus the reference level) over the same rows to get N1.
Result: 5298.9 angstrom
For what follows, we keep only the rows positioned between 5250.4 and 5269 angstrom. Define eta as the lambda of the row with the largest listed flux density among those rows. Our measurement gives 5257.10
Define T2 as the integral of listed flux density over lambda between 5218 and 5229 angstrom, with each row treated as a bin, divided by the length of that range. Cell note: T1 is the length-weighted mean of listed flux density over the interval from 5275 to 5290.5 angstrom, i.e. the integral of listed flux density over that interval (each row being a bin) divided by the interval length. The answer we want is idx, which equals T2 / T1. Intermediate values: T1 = 16.1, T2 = 14.1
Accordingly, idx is 0.88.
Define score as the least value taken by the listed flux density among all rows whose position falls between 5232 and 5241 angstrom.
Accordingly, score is 12.5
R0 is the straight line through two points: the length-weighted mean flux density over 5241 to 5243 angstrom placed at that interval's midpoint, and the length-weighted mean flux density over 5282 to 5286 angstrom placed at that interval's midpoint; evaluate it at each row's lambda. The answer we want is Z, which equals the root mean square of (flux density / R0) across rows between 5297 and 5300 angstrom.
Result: 0.91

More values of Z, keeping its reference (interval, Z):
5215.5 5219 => 0.85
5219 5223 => 0.96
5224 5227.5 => 0.70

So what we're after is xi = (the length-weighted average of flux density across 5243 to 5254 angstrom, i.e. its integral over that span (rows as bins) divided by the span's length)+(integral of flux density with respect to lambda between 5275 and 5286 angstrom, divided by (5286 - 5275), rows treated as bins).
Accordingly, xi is 30.3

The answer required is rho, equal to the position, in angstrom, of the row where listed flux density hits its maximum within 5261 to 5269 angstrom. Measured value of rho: 5261.95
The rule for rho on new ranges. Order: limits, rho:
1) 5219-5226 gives 5220.91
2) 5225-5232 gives 5231.74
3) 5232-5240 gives 5236.56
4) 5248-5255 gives 5248.63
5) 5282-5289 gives 5287.45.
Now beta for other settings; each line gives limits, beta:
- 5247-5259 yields 5257.10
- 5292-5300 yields 5292.32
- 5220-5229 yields 5220.91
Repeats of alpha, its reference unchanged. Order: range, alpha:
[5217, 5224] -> 5223.32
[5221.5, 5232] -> 5231.74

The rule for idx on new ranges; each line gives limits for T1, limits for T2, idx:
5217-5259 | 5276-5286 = 1.03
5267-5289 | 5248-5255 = 1.02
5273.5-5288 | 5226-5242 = 0.94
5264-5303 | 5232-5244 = 1.08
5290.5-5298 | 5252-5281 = 0.87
